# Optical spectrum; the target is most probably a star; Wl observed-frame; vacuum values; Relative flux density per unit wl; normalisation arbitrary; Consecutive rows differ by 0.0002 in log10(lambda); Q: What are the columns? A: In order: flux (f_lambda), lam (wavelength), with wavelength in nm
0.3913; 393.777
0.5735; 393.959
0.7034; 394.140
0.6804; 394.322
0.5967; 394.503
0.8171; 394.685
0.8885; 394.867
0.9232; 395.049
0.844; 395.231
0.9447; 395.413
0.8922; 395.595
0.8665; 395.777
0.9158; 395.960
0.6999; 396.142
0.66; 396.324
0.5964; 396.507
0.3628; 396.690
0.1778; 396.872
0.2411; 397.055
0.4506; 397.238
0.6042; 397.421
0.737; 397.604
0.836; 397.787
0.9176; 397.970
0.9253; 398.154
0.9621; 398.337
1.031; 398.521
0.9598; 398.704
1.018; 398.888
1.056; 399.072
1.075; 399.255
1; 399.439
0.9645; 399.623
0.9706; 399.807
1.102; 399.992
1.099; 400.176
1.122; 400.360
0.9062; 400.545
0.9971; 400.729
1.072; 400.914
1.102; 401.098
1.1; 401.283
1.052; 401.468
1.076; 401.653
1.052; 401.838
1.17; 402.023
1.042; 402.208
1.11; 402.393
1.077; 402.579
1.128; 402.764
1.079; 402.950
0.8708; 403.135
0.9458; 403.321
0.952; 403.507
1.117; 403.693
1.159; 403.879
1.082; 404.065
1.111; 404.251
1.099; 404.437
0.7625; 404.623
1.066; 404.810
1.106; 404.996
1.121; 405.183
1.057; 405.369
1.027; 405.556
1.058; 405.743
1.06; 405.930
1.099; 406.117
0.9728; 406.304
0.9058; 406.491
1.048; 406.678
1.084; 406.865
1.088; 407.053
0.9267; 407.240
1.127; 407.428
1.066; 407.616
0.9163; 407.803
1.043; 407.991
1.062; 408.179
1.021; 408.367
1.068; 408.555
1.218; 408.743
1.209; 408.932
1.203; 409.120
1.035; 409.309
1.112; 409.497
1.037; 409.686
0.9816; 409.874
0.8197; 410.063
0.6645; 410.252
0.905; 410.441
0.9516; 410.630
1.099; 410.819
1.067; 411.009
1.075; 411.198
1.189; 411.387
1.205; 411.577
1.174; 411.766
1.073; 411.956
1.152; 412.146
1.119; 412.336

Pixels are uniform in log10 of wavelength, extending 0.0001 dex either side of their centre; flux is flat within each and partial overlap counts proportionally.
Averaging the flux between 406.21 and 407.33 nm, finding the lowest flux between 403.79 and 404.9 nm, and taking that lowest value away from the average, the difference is 0.24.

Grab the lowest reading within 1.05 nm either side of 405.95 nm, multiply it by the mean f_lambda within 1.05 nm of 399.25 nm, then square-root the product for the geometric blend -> 0.96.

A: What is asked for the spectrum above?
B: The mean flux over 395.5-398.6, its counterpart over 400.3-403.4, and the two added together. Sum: 1.75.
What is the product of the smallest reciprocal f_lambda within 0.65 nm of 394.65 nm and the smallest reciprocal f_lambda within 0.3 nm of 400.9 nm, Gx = 0.98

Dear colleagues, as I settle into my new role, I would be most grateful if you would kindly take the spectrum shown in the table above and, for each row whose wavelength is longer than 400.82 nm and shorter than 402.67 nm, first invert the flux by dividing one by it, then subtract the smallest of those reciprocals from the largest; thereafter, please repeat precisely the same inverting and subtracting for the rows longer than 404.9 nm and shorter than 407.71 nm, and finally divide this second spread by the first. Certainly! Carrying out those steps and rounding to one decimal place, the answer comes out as 2.1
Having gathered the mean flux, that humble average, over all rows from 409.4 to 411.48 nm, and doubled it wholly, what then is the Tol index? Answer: 1.98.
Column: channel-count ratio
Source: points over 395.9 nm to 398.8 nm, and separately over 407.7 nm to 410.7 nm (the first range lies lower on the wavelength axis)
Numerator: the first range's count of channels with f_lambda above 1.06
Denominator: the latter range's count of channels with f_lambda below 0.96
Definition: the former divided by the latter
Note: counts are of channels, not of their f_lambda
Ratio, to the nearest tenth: 0.0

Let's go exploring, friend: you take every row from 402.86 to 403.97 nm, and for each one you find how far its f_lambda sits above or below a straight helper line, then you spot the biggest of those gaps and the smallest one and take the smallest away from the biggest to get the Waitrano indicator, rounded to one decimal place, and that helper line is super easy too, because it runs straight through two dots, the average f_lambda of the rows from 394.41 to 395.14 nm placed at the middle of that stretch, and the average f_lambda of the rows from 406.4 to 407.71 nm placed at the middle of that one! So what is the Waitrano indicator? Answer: 0.3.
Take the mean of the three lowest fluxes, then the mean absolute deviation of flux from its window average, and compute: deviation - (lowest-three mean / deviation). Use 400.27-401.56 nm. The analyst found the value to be -17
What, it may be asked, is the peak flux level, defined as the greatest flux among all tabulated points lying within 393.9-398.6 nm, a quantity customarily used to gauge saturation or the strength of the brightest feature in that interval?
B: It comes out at 1.031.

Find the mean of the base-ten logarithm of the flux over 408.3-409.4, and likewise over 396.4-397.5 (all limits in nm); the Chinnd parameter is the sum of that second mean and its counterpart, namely -0.38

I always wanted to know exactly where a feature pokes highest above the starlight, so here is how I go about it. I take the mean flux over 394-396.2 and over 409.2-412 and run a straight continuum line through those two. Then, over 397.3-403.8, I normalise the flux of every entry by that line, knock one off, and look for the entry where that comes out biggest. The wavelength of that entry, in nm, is 402.023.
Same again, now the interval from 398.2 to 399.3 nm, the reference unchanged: 399.255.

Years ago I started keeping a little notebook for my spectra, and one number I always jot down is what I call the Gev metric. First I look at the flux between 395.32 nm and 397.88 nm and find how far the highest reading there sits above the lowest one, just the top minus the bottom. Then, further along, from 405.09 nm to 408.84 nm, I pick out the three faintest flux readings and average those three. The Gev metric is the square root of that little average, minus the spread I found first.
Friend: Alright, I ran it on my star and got 0.19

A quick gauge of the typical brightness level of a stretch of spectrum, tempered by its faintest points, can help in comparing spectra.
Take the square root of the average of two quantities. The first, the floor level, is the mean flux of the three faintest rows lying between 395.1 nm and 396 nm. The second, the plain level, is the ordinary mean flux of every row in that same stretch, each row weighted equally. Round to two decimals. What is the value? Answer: 0.94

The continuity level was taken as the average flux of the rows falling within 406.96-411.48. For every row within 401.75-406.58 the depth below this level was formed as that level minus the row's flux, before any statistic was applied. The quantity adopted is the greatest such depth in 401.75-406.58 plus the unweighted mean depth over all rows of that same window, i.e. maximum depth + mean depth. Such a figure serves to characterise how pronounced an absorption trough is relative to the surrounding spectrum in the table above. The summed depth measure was 0.26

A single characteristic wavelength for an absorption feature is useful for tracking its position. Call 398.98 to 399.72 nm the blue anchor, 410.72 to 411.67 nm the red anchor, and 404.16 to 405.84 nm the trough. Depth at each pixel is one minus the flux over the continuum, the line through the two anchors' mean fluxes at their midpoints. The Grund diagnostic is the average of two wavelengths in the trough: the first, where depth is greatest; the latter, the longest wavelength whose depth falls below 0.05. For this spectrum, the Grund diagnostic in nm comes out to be 405.18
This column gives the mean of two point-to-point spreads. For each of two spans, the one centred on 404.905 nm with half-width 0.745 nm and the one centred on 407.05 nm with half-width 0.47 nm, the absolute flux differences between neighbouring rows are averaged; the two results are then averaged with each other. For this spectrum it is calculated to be 0.11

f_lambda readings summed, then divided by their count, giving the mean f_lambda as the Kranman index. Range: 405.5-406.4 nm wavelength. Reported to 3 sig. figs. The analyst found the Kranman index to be 1.04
